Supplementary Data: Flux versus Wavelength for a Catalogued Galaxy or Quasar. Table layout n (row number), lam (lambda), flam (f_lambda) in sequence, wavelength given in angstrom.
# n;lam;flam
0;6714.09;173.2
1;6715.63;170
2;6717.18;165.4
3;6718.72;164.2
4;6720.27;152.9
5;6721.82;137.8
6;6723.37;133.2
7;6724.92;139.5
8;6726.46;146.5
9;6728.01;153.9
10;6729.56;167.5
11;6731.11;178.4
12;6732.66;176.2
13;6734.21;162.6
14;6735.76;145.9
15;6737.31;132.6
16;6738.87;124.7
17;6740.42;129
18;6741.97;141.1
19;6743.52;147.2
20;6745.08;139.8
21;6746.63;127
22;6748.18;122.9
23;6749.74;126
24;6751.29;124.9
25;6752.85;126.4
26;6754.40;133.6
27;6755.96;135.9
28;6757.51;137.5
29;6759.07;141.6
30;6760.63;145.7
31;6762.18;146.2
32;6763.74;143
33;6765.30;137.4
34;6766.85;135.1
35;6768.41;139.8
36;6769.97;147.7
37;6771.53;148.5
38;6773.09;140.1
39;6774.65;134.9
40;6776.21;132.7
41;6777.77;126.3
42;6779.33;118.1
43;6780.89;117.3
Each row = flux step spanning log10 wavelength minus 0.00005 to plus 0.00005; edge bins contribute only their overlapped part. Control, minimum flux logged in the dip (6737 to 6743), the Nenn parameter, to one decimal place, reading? 124.7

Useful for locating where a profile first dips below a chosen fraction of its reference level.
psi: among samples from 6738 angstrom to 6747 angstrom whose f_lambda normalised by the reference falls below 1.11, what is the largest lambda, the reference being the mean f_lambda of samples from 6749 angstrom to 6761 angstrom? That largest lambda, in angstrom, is 6746.63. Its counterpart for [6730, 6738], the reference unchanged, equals 6737.31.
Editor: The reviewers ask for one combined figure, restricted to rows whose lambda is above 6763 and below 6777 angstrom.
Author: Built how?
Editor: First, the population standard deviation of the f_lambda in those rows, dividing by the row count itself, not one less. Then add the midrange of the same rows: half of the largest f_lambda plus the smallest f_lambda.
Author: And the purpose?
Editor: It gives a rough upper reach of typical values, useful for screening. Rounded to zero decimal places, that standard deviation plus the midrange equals 146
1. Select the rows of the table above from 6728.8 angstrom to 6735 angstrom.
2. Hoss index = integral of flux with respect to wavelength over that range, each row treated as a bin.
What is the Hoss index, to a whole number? 1061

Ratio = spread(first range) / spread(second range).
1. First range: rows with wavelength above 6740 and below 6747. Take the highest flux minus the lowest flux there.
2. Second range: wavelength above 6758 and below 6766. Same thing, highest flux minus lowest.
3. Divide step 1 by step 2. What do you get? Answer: 2.3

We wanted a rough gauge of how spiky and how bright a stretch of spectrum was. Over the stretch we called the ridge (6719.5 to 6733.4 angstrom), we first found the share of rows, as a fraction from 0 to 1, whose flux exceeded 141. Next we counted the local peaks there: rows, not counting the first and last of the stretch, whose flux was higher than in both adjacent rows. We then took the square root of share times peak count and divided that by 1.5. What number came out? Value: 0.54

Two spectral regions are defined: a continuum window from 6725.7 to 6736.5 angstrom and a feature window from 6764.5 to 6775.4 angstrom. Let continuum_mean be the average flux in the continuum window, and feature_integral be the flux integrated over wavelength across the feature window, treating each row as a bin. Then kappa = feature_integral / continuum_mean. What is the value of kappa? 9.5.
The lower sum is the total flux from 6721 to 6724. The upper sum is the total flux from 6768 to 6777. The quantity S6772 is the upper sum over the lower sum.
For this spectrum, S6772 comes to 3.11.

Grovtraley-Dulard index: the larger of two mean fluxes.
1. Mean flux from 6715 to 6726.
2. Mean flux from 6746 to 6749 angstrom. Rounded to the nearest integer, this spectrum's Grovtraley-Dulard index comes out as 152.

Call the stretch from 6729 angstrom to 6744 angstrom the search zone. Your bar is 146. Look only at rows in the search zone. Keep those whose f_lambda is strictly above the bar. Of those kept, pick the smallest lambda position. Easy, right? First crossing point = 6729.56 angstrom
